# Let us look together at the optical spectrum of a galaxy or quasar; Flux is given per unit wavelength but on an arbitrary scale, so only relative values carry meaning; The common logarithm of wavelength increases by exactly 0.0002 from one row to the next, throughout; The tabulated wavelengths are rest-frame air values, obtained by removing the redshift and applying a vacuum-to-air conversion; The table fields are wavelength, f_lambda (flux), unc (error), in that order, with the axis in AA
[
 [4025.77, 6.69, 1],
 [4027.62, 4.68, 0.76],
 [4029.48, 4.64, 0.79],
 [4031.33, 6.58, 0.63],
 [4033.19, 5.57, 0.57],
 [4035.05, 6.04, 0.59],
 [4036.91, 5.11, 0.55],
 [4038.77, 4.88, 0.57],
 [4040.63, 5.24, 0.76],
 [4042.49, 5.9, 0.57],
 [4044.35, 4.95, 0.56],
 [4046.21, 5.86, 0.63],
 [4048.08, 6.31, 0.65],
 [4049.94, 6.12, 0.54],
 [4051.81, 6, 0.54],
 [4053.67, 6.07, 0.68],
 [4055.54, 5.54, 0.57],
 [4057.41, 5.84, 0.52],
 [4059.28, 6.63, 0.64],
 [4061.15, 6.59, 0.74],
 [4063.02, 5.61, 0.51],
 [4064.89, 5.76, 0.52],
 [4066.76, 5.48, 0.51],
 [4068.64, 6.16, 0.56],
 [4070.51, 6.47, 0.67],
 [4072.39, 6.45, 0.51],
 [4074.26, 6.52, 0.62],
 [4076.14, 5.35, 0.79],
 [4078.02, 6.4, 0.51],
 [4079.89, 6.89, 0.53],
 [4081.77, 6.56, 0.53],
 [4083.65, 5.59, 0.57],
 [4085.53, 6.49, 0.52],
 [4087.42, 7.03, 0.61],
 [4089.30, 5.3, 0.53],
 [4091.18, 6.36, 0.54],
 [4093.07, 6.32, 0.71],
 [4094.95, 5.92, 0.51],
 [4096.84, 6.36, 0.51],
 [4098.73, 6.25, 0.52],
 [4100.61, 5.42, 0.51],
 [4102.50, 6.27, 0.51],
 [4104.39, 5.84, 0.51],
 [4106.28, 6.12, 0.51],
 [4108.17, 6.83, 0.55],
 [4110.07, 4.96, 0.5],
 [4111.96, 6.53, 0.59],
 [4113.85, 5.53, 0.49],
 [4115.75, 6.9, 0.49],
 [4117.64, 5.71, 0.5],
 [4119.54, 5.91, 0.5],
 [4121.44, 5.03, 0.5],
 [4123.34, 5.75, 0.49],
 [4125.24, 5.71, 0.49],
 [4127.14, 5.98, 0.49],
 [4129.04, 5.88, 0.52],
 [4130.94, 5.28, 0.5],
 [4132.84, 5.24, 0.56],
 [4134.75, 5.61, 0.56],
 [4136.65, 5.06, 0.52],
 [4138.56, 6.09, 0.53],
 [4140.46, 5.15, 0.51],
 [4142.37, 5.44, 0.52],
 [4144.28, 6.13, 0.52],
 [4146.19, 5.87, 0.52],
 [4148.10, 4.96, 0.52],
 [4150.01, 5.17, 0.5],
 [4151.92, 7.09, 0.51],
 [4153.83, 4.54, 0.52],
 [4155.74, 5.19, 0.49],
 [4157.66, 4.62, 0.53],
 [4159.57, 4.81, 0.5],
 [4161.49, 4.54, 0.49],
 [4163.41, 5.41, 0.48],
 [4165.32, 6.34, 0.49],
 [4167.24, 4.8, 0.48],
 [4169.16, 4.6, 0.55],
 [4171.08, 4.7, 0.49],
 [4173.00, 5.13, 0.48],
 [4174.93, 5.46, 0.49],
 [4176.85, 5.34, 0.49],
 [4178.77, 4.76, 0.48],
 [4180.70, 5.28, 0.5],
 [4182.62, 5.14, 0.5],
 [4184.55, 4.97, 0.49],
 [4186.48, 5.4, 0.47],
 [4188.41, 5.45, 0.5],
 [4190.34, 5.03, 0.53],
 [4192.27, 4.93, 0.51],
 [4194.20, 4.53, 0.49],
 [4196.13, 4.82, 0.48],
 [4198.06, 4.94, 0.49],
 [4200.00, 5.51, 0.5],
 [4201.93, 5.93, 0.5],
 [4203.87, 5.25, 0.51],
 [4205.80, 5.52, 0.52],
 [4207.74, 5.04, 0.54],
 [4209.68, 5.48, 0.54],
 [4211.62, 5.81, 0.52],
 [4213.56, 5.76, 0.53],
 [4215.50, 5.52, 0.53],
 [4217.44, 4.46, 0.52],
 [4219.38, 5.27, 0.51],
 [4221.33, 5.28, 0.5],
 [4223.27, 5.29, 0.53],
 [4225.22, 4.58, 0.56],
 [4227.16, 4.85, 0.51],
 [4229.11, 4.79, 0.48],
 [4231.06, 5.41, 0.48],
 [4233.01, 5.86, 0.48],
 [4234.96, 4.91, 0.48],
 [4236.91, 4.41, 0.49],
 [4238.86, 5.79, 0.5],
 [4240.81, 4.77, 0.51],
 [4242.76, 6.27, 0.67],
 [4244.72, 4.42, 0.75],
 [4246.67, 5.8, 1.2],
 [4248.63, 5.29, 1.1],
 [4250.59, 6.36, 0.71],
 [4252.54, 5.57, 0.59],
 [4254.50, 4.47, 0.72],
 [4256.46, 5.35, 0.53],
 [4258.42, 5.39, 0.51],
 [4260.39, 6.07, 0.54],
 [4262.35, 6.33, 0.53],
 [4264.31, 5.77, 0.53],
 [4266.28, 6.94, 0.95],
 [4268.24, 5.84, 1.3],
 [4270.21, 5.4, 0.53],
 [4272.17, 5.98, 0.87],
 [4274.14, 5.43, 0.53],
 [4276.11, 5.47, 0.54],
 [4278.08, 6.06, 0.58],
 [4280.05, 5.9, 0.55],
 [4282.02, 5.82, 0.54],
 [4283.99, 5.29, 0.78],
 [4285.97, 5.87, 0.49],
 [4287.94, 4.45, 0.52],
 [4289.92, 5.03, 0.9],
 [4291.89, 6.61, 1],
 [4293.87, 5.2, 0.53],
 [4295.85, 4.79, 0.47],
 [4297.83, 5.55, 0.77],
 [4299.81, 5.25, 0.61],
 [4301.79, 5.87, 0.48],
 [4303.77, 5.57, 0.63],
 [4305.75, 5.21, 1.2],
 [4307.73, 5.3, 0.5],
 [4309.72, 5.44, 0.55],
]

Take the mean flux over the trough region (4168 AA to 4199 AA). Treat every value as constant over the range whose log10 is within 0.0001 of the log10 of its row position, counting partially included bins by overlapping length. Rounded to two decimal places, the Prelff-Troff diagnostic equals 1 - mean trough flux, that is -4.03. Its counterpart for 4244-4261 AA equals -4.41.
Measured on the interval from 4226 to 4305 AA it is -4.50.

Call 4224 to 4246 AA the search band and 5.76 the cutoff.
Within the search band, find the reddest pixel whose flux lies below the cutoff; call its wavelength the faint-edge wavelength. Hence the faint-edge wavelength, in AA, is 4244.72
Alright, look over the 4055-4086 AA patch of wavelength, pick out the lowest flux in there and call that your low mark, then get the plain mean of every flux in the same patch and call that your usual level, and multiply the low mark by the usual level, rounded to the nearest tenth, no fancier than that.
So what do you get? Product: 32.8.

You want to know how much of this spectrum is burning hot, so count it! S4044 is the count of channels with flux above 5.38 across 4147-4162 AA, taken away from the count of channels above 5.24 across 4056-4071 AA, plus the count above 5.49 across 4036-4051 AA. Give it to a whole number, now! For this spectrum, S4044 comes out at 11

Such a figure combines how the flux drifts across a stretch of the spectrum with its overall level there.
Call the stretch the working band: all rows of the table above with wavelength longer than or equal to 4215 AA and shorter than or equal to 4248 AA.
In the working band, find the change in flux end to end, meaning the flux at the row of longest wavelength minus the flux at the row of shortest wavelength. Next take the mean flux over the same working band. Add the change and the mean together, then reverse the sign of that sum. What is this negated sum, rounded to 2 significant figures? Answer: -5.4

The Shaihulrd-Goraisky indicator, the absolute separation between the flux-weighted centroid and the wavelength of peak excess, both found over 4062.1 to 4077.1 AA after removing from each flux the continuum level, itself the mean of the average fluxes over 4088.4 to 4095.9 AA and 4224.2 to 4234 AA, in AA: 3.3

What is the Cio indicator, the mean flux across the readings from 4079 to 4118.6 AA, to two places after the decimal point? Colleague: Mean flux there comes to 6.15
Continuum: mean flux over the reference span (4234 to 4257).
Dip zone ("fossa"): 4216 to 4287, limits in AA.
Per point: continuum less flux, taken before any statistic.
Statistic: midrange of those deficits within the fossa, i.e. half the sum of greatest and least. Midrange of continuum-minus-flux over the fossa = -0.4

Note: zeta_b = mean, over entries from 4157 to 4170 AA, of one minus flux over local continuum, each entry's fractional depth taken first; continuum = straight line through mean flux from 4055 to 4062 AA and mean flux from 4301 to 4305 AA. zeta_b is 0.16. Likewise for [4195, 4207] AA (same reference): 0.10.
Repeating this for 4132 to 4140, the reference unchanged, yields 0.09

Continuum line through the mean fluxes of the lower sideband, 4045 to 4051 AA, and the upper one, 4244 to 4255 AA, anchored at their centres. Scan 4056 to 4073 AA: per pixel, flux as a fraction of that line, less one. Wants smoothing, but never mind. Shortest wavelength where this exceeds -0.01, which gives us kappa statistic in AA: 4059.28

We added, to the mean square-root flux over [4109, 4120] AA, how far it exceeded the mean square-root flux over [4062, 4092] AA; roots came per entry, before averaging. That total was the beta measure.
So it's 2.38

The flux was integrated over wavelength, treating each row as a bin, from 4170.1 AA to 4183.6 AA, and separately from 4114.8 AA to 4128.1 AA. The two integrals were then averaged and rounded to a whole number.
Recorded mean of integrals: 73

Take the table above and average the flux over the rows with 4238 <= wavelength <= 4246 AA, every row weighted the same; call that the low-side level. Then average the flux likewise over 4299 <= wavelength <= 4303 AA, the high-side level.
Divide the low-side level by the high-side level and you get 0.955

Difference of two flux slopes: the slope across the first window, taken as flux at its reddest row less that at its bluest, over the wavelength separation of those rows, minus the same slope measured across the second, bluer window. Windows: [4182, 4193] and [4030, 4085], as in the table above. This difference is 0.00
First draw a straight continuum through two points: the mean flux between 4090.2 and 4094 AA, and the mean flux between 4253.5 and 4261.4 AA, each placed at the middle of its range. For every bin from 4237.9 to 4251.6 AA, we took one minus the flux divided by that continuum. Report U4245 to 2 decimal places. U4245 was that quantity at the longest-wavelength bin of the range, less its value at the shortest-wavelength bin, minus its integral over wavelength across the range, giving 0.21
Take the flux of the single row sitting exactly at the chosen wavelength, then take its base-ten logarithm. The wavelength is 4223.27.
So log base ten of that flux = 0.723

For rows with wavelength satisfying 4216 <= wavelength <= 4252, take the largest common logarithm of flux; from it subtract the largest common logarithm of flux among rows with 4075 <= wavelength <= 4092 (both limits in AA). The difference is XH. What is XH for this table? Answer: -0.043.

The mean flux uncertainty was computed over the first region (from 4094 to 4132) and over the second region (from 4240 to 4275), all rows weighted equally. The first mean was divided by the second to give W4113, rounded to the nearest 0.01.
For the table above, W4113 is 0.70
